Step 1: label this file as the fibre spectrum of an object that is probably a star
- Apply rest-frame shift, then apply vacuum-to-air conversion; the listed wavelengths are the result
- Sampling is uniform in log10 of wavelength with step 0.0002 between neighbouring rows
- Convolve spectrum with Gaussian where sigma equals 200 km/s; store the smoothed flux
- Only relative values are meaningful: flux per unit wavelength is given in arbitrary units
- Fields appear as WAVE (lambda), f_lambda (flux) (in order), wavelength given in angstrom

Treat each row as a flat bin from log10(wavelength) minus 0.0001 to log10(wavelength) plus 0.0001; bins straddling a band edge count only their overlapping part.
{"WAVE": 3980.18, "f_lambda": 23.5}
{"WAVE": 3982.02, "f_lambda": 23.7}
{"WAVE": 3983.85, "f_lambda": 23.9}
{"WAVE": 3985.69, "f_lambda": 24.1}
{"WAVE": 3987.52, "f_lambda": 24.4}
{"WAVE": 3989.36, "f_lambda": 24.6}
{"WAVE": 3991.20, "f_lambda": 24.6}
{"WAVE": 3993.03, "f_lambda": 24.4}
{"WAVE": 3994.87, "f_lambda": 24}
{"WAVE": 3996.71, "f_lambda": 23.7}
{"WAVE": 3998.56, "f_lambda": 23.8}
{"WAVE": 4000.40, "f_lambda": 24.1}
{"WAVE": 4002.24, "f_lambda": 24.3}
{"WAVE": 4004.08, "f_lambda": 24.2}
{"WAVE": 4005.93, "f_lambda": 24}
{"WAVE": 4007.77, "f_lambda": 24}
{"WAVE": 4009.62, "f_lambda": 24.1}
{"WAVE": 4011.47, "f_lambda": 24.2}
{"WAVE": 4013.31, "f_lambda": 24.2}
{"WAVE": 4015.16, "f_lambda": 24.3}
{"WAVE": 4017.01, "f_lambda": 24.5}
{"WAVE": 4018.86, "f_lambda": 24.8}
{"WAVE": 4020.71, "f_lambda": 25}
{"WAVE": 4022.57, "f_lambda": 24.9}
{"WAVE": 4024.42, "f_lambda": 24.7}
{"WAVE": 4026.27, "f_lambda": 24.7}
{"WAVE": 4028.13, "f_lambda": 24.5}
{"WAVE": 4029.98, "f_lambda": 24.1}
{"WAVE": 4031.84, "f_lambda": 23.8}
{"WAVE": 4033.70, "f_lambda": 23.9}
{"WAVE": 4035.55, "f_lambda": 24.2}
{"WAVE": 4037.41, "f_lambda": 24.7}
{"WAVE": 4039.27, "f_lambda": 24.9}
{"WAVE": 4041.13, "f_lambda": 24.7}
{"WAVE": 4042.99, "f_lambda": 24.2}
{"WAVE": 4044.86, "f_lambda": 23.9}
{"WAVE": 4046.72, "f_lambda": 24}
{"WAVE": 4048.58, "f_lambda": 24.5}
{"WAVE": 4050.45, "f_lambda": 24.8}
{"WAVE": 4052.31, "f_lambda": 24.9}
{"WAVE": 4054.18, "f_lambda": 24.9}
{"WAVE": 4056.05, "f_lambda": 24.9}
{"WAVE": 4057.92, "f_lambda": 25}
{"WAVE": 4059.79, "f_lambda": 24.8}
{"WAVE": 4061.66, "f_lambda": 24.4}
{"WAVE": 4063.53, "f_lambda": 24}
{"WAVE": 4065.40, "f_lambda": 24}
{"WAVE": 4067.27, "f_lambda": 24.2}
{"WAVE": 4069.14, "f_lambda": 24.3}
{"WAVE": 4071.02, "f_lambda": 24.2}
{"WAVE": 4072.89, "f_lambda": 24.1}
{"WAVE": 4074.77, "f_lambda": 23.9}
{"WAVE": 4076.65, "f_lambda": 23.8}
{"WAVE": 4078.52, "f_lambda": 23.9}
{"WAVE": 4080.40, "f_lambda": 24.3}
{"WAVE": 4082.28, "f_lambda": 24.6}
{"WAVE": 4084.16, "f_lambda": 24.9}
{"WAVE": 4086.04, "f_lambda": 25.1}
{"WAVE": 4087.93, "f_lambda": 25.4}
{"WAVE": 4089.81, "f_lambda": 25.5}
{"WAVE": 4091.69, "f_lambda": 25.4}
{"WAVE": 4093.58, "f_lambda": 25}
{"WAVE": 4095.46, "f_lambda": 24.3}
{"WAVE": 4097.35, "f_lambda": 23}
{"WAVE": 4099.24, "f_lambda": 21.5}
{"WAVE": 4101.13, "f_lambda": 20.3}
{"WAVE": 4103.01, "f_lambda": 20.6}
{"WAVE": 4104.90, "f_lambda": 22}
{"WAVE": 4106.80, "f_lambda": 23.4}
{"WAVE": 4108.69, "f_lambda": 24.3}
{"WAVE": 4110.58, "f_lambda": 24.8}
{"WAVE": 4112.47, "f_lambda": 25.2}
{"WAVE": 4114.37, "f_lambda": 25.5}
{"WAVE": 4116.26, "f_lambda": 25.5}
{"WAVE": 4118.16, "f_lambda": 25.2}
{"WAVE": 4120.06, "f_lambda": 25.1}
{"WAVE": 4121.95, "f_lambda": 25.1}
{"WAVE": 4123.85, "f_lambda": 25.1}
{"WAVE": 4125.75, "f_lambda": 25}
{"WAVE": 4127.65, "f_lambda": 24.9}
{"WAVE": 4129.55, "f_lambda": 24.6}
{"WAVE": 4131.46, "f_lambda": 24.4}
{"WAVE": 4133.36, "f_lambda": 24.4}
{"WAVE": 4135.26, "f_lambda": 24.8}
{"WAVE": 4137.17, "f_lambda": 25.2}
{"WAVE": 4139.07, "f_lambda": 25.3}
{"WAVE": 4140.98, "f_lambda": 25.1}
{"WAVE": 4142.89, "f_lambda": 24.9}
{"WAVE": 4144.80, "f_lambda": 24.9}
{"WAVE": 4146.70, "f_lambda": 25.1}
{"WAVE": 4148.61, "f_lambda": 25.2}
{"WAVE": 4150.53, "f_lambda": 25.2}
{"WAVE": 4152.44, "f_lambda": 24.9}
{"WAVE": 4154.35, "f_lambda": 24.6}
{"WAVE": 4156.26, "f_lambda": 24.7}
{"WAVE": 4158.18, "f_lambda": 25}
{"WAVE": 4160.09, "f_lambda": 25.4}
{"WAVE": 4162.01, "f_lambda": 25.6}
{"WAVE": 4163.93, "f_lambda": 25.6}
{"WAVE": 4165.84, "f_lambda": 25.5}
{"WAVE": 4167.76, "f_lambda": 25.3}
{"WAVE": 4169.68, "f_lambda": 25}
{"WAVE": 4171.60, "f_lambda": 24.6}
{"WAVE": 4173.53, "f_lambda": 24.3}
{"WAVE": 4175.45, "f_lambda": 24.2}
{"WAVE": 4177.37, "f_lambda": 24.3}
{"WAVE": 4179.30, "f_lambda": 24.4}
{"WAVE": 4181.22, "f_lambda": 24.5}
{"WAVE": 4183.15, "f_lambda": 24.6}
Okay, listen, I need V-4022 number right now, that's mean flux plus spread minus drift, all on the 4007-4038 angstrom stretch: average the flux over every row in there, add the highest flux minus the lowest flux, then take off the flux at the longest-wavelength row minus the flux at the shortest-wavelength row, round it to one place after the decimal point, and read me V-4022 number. 24.9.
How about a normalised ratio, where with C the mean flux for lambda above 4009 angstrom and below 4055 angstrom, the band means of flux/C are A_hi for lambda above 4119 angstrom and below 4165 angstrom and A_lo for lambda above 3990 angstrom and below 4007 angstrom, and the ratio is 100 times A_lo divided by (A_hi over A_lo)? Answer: 95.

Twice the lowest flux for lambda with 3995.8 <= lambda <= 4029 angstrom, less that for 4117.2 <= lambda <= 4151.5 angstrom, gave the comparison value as 23.0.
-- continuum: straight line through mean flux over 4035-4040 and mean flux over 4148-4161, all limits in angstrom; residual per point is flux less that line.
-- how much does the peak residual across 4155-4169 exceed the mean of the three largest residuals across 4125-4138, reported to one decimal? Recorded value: 0.5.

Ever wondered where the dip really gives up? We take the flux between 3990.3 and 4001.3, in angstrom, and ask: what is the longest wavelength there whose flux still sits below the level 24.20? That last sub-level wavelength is 4000.40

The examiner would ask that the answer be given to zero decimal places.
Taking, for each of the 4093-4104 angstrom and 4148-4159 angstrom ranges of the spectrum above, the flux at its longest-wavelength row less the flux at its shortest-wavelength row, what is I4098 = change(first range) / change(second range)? 22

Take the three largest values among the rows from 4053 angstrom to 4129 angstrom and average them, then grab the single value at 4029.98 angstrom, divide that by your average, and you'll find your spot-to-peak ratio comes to 0.945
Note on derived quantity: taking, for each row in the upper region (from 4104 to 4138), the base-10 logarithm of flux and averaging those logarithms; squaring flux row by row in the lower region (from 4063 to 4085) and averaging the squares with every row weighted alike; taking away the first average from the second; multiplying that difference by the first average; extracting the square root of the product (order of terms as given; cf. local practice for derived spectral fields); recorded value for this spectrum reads 28.5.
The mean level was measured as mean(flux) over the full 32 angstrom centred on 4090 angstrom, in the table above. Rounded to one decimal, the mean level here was 23.7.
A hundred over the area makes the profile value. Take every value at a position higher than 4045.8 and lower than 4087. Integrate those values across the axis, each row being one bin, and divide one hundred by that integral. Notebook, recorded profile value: 0.099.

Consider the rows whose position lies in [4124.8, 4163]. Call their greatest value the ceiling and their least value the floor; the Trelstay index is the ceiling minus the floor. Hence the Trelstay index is 1.20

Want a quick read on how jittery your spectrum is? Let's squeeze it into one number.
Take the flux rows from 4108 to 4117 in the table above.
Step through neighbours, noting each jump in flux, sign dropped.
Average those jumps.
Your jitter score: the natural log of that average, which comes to -1.2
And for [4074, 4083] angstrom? -1.5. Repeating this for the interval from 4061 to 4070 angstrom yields -1.7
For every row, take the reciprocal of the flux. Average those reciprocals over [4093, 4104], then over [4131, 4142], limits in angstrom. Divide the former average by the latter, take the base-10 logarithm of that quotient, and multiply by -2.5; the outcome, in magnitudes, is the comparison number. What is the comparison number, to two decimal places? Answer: -0.12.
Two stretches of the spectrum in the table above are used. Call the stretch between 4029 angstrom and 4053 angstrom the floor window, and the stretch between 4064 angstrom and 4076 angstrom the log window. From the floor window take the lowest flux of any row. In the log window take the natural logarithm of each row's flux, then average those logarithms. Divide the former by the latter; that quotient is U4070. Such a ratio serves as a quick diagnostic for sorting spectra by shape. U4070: 7.48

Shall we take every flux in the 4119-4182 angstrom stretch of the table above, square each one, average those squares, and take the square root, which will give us 24.9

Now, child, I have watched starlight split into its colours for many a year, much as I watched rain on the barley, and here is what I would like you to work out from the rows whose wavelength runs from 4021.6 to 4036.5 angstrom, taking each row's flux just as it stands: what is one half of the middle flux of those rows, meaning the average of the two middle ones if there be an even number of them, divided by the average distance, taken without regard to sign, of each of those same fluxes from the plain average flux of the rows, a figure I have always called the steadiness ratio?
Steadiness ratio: 35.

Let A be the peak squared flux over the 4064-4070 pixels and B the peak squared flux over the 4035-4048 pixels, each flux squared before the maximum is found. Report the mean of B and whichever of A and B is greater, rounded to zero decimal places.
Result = 620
